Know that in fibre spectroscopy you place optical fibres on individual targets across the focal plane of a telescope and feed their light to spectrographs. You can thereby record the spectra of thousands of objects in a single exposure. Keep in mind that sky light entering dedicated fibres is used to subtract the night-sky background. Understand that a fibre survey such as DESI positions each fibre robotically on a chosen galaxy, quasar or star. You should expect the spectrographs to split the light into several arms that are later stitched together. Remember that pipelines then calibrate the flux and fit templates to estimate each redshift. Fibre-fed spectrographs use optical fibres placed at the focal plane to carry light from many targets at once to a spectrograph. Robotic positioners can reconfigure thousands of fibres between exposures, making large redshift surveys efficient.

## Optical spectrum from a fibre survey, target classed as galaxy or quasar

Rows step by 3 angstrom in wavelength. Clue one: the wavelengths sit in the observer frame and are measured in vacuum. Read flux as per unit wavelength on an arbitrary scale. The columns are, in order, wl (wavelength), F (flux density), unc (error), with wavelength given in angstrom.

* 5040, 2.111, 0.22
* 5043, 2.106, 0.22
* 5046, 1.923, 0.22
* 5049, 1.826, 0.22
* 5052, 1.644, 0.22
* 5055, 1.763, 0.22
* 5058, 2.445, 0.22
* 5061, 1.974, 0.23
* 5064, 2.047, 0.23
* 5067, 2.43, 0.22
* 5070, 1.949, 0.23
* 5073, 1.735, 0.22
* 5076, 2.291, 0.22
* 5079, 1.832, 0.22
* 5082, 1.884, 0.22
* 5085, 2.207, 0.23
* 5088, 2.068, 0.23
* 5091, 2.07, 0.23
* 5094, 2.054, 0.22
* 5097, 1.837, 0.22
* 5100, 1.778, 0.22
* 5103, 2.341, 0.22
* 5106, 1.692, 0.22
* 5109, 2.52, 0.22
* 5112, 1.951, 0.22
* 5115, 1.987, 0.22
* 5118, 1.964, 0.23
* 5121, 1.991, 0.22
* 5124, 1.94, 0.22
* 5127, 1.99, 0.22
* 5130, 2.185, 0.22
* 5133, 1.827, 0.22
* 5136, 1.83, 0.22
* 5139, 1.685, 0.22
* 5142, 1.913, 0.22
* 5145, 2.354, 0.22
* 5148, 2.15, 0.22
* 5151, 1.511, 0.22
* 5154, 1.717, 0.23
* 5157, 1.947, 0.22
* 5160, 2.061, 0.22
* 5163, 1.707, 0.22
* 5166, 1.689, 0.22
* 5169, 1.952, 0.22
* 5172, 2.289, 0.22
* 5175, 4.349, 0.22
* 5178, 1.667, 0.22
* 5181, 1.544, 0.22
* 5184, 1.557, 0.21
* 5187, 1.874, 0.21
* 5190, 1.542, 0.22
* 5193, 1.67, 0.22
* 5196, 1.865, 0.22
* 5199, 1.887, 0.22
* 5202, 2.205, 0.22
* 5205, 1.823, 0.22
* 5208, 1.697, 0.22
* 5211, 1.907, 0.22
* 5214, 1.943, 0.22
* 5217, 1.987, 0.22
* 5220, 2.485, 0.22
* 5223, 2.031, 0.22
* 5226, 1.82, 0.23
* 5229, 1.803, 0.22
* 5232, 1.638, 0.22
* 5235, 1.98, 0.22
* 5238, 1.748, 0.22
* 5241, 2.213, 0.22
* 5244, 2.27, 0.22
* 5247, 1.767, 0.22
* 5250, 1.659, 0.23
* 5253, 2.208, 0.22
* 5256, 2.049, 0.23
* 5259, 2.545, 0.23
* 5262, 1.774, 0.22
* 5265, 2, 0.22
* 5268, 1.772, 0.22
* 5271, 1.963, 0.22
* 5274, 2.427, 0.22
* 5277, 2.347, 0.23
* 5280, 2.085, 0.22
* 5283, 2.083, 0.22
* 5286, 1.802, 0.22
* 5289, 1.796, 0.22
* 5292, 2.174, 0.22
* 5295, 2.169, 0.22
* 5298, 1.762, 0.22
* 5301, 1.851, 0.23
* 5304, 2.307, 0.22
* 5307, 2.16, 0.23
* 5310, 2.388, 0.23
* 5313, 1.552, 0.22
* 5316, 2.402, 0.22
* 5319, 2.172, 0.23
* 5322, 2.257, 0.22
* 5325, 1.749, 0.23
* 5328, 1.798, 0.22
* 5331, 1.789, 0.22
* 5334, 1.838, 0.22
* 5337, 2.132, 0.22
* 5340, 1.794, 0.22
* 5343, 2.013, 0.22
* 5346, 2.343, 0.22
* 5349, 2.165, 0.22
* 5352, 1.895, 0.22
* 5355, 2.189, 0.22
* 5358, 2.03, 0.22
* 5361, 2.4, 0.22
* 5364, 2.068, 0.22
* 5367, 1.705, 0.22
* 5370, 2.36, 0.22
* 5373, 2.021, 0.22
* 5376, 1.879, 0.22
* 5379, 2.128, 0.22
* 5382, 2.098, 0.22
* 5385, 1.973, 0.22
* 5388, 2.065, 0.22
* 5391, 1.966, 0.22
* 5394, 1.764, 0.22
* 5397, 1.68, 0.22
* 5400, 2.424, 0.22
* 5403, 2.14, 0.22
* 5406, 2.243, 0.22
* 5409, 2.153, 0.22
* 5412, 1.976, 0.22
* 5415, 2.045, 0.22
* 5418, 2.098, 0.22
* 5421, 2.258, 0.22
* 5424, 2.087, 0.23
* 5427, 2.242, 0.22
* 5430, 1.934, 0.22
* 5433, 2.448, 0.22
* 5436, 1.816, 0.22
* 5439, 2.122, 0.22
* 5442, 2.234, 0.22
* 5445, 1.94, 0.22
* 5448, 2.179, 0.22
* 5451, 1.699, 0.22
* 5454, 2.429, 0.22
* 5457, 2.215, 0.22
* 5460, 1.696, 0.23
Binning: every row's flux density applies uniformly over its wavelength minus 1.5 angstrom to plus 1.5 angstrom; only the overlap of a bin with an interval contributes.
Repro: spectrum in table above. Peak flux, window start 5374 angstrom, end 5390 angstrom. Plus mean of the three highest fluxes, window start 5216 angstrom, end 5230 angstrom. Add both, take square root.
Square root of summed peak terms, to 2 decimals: 2.07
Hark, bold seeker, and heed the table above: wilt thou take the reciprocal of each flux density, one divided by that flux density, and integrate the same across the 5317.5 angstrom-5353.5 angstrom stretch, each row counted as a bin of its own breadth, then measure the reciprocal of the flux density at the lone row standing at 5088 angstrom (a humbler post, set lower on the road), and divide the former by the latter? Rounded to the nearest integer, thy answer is 38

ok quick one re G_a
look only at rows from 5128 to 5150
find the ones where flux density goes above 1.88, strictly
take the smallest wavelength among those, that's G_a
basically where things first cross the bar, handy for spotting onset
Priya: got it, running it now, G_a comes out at 5130 angstrom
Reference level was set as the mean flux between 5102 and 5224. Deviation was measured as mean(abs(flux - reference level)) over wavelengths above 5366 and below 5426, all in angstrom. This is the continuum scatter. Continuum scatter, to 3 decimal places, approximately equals 0.165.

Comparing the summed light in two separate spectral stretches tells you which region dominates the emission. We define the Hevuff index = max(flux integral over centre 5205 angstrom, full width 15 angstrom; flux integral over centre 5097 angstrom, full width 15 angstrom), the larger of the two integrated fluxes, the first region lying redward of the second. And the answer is 30.2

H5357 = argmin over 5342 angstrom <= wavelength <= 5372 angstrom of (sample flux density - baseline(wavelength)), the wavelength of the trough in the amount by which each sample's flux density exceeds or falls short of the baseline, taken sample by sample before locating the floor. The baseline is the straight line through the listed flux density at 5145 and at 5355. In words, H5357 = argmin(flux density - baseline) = 5367 angstrom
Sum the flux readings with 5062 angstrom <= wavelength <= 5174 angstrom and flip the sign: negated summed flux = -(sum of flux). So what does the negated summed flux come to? -73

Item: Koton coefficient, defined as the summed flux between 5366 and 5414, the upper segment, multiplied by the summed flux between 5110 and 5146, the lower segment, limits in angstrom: 769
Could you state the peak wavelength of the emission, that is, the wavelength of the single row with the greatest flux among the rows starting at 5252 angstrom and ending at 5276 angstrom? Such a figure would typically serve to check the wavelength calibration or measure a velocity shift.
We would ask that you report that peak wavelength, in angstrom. 5259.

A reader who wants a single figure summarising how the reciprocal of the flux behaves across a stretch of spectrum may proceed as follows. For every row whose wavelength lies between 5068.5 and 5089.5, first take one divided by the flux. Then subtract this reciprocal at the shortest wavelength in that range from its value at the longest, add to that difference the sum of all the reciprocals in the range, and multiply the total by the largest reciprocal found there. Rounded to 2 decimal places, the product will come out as 2.02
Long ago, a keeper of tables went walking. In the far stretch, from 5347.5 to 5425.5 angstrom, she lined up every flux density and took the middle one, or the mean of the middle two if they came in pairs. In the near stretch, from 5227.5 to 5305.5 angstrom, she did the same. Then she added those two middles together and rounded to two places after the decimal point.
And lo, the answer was 4.07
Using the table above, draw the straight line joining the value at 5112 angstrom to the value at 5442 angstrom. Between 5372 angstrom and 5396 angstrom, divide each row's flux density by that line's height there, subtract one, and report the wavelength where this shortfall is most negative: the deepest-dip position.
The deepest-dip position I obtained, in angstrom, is 5394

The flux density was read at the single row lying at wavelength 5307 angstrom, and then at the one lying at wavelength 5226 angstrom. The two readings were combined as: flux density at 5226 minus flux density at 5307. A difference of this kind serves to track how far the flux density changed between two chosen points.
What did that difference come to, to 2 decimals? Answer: -0.34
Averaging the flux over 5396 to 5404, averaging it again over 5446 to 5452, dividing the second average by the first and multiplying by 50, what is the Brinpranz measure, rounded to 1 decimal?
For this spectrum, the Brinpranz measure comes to 46.6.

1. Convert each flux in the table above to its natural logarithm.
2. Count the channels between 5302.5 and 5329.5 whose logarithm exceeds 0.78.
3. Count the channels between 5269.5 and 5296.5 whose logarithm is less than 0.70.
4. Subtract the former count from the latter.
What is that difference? -1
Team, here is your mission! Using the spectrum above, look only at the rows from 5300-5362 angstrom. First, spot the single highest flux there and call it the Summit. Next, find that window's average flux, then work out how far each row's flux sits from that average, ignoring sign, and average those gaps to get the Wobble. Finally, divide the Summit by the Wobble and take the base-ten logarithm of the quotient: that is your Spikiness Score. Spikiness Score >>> 1.04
